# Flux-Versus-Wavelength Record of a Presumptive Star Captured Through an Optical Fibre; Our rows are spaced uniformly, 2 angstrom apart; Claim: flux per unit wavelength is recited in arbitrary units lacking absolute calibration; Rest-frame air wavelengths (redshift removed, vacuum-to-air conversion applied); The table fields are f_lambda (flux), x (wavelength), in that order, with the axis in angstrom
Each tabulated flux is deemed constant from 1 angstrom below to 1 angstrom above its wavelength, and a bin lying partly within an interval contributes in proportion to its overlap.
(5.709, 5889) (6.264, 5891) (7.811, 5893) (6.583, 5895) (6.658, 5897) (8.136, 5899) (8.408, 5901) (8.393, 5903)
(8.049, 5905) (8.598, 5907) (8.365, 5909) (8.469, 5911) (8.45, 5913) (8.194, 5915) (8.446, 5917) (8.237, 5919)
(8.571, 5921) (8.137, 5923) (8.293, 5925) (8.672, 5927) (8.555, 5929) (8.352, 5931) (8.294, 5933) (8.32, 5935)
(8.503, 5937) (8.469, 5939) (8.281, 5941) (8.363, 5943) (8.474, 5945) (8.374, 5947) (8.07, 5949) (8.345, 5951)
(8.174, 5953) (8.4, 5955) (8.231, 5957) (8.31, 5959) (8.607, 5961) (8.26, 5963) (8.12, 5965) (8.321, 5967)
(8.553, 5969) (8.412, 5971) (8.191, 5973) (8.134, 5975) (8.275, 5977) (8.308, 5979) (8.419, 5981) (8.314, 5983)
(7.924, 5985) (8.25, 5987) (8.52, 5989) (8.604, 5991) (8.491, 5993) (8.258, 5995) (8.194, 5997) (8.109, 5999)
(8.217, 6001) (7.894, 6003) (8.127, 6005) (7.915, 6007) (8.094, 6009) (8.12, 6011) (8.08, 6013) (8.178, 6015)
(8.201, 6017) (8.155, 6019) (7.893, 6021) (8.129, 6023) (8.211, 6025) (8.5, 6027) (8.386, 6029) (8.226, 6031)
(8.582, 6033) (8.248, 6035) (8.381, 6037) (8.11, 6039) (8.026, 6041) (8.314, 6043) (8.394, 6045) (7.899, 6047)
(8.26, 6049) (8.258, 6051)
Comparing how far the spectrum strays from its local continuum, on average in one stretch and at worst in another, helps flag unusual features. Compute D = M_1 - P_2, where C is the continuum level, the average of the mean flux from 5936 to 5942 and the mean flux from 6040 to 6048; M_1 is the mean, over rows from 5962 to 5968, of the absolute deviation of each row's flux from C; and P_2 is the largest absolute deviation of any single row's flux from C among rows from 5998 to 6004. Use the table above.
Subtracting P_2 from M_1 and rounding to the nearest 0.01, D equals -0.32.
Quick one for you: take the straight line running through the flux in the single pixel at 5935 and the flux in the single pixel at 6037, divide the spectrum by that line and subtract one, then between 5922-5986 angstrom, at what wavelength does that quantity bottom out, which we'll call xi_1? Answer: 5985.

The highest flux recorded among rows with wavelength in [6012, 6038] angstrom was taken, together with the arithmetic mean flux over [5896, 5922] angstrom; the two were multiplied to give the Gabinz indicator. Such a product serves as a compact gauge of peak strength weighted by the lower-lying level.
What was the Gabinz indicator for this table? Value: 70.6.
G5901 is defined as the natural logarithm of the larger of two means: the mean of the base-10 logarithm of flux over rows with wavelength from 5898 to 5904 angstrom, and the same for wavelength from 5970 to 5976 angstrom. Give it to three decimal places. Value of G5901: -0.084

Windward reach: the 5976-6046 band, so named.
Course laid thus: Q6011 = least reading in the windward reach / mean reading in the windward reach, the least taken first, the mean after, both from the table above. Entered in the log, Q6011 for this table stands 0.959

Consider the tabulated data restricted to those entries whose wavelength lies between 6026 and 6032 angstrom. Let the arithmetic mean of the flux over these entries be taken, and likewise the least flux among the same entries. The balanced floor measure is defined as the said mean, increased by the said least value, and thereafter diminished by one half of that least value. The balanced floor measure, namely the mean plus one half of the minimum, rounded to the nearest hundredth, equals 12.48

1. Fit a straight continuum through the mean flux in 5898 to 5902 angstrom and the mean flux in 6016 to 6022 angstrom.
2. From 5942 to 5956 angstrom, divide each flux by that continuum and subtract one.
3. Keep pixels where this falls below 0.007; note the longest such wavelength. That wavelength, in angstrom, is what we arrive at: 5953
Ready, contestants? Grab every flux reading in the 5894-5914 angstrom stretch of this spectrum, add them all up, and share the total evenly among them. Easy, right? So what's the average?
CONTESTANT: 8.01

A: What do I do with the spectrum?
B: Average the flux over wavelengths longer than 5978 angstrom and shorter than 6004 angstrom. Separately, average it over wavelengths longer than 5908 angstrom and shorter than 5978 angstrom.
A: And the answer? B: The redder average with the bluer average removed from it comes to -0.080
